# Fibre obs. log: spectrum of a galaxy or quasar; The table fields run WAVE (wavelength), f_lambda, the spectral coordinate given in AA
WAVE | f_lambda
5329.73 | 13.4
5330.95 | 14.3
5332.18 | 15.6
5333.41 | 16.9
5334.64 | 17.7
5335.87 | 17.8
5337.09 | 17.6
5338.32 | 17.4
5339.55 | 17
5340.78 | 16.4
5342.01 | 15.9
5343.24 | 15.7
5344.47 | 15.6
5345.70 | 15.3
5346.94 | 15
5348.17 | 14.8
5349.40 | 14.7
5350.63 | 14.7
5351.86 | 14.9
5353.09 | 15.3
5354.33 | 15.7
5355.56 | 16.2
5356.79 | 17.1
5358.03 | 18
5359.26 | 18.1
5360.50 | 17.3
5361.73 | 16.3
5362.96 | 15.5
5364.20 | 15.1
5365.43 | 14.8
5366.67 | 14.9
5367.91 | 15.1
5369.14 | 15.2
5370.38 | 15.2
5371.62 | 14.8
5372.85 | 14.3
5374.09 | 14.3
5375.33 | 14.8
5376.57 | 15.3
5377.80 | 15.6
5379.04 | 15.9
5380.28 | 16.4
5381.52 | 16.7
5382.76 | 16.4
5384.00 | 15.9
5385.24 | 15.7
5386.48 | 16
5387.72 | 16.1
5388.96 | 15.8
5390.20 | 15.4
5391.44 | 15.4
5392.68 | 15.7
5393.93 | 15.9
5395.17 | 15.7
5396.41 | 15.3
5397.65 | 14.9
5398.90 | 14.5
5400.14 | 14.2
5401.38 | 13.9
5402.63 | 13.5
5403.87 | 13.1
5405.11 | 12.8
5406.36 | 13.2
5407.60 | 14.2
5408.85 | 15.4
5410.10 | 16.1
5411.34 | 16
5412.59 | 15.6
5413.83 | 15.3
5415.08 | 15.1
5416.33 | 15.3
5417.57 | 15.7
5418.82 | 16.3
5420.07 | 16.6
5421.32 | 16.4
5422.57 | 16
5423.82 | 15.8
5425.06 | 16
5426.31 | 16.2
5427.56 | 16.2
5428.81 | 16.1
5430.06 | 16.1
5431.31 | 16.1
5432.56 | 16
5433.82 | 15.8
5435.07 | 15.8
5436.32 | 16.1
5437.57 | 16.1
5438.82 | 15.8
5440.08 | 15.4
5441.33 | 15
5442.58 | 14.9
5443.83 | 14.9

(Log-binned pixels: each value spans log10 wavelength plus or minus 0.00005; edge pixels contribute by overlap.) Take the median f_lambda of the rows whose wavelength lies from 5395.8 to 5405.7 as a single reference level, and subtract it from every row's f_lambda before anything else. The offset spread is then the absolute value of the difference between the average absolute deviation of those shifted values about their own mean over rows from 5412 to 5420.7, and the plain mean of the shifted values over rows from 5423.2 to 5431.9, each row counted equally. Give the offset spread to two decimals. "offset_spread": 1.59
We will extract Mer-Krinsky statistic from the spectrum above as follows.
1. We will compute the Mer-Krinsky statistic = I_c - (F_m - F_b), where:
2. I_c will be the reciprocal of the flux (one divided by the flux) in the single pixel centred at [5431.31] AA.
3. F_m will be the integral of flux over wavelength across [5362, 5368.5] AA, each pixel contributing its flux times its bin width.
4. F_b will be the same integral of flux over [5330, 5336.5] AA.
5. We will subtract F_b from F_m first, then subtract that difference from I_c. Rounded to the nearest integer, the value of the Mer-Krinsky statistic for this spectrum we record 8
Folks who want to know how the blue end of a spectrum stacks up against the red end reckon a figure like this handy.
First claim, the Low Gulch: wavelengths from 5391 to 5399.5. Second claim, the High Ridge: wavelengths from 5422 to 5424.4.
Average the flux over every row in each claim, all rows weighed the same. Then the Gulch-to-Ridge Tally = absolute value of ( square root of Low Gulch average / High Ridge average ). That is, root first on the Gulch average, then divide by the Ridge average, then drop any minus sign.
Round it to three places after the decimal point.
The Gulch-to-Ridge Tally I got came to 0.246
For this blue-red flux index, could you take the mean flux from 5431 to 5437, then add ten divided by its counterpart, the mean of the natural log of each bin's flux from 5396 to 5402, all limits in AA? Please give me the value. 19.7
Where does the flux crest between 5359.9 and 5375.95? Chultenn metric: 5360.50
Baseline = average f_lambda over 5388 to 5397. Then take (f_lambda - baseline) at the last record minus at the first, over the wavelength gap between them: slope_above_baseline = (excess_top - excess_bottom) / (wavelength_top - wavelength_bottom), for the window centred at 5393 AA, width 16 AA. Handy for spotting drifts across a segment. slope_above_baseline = -0.10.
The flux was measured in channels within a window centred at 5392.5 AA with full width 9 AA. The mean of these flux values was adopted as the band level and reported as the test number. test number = 15.6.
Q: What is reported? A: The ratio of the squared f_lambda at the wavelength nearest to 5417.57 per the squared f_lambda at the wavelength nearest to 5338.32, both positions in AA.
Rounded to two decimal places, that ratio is 0.81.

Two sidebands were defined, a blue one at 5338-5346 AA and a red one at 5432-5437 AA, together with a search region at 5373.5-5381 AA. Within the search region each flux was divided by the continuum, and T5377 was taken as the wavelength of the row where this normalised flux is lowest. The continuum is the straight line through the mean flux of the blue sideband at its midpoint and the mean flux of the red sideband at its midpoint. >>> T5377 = 5374.09 AA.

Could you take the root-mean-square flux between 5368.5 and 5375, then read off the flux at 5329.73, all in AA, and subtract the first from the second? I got -1.4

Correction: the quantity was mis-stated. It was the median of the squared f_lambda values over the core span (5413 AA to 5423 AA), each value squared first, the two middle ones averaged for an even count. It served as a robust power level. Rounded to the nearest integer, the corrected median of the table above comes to 251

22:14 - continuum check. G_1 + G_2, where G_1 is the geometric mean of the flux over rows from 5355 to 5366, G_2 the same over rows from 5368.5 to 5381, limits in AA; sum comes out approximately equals 31.6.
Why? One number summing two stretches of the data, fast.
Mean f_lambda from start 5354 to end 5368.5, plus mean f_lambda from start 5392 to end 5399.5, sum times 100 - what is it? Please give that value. 3151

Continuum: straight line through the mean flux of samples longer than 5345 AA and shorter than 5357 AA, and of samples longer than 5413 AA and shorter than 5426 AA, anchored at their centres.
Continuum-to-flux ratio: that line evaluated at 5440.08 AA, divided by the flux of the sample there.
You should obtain 1.04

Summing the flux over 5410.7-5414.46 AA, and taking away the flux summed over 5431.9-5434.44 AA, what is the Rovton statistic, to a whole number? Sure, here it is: 15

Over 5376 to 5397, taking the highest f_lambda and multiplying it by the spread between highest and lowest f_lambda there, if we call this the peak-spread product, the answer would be 23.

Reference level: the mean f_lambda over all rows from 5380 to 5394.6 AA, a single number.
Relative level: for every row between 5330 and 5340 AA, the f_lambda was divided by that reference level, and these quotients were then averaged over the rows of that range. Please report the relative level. 1.05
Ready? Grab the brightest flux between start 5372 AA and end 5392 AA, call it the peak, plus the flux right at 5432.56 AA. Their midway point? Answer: 16.35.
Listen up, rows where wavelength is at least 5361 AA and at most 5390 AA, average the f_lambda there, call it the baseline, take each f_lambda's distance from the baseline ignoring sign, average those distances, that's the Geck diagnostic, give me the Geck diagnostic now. 0.57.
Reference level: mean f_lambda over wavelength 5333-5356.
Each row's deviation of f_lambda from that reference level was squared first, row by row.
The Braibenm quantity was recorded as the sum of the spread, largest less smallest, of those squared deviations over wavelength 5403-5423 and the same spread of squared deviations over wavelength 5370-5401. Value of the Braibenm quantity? 14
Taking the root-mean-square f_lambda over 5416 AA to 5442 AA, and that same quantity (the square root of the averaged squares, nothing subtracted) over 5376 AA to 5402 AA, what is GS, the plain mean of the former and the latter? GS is 15.8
